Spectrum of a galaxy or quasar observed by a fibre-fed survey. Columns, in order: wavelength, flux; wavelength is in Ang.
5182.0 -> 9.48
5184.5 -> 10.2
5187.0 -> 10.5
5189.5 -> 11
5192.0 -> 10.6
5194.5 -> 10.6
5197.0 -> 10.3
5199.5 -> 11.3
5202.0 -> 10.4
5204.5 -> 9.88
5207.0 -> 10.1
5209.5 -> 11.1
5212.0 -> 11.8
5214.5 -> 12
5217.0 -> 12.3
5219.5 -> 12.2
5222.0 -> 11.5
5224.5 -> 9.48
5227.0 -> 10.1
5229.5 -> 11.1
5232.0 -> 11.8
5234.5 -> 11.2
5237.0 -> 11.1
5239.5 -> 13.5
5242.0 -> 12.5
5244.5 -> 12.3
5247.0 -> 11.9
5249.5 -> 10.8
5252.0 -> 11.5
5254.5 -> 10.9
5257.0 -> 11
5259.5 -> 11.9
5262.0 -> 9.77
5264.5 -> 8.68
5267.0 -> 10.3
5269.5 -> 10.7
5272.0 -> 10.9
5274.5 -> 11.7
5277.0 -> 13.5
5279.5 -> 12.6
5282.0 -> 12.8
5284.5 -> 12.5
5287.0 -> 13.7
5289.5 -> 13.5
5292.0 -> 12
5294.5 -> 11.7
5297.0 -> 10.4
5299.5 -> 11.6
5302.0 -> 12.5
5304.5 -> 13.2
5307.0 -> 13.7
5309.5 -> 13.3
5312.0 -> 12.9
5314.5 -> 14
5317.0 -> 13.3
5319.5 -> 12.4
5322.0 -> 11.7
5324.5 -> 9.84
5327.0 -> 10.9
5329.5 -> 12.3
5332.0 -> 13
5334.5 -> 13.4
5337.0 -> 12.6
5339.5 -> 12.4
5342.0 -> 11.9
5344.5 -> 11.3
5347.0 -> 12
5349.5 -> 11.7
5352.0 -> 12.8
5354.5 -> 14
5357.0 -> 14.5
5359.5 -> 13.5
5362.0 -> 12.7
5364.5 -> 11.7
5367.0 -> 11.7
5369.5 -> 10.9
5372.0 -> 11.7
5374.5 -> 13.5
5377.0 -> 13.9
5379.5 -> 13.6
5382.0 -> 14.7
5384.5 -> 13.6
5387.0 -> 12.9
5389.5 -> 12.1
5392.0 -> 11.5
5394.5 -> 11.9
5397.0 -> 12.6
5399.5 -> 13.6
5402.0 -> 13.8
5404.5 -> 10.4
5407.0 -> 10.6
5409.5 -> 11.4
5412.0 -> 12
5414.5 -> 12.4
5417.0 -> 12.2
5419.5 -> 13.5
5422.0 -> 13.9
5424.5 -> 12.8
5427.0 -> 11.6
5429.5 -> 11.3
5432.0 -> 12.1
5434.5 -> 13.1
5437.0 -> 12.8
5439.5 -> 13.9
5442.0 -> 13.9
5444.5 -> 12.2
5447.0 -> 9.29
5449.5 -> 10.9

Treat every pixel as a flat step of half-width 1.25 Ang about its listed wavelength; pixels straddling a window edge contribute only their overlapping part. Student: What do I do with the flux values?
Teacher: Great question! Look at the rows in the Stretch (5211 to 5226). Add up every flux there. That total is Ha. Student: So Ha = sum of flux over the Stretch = 69.3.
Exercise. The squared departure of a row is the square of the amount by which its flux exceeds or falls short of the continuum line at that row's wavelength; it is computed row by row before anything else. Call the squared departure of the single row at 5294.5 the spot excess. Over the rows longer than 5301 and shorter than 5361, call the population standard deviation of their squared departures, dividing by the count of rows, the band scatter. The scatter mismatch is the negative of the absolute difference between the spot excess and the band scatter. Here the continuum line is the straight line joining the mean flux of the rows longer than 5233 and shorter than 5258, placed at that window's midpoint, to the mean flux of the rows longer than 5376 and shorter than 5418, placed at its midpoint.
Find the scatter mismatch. -1.42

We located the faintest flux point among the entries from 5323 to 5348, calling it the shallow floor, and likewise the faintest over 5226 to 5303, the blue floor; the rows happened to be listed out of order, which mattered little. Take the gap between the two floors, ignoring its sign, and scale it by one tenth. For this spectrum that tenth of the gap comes 0.12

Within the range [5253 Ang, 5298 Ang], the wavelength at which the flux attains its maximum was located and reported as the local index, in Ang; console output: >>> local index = 5287.0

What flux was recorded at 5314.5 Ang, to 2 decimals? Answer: 14.00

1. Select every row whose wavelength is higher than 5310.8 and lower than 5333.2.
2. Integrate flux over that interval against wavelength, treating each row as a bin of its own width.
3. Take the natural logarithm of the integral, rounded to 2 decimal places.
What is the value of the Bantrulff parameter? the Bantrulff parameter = 5.62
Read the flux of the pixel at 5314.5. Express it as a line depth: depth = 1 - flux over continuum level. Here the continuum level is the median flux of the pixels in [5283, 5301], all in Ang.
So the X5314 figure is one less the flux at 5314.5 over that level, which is -0.17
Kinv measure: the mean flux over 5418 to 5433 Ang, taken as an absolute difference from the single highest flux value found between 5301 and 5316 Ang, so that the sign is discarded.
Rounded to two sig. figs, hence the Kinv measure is 1.5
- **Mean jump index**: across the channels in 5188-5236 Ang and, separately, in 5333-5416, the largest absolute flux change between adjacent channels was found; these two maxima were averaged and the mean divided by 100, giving 0.027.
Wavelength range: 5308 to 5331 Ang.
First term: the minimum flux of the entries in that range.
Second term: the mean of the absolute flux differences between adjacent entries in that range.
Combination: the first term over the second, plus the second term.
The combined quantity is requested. 10.7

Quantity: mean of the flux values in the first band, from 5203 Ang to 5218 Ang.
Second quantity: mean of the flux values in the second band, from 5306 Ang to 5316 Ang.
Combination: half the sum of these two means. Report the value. 12.3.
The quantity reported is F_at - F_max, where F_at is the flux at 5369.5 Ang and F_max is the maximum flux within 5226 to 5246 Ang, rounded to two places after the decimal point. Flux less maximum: -2.60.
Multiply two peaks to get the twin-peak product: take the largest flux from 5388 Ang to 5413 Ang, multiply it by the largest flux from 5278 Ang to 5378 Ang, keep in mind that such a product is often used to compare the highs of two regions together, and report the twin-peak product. 200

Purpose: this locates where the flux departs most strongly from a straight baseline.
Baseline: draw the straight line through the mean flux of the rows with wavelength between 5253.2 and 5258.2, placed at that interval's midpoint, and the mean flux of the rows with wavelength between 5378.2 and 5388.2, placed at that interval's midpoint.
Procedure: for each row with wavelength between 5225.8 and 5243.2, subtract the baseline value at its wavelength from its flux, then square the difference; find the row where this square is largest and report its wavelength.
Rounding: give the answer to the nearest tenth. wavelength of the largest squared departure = 5239.5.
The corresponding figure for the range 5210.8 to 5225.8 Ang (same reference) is 5217.0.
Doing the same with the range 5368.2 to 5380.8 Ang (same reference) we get 5369.5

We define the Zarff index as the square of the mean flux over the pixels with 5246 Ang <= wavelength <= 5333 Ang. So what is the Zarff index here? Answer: 142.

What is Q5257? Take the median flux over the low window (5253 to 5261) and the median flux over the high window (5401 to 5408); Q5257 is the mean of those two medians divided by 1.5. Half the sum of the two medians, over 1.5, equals 7.20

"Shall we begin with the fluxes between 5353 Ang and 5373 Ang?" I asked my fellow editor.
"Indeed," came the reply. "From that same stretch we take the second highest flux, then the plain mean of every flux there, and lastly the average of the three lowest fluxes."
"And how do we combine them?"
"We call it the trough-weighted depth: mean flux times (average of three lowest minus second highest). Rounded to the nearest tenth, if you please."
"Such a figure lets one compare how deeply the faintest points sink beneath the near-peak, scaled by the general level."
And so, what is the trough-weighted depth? -32.3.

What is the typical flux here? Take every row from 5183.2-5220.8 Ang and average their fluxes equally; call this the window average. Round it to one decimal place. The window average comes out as 11.0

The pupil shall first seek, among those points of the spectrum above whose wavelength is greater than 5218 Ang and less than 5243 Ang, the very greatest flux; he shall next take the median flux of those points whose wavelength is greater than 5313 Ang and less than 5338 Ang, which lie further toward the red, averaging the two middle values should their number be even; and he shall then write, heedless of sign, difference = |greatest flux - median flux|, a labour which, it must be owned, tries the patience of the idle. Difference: 1.00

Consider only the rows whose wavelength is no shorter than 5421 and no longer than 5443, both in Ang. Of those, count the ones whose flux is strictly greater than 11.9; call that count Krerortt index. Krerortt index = 7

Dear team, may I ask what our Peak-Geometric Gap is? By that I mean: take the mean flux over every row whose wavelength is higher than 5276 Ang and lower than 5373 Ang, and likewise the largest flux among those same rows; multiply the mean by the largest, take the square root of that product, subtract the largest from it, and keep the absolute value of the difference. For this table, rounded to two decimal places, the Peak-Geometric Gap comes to 1.06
